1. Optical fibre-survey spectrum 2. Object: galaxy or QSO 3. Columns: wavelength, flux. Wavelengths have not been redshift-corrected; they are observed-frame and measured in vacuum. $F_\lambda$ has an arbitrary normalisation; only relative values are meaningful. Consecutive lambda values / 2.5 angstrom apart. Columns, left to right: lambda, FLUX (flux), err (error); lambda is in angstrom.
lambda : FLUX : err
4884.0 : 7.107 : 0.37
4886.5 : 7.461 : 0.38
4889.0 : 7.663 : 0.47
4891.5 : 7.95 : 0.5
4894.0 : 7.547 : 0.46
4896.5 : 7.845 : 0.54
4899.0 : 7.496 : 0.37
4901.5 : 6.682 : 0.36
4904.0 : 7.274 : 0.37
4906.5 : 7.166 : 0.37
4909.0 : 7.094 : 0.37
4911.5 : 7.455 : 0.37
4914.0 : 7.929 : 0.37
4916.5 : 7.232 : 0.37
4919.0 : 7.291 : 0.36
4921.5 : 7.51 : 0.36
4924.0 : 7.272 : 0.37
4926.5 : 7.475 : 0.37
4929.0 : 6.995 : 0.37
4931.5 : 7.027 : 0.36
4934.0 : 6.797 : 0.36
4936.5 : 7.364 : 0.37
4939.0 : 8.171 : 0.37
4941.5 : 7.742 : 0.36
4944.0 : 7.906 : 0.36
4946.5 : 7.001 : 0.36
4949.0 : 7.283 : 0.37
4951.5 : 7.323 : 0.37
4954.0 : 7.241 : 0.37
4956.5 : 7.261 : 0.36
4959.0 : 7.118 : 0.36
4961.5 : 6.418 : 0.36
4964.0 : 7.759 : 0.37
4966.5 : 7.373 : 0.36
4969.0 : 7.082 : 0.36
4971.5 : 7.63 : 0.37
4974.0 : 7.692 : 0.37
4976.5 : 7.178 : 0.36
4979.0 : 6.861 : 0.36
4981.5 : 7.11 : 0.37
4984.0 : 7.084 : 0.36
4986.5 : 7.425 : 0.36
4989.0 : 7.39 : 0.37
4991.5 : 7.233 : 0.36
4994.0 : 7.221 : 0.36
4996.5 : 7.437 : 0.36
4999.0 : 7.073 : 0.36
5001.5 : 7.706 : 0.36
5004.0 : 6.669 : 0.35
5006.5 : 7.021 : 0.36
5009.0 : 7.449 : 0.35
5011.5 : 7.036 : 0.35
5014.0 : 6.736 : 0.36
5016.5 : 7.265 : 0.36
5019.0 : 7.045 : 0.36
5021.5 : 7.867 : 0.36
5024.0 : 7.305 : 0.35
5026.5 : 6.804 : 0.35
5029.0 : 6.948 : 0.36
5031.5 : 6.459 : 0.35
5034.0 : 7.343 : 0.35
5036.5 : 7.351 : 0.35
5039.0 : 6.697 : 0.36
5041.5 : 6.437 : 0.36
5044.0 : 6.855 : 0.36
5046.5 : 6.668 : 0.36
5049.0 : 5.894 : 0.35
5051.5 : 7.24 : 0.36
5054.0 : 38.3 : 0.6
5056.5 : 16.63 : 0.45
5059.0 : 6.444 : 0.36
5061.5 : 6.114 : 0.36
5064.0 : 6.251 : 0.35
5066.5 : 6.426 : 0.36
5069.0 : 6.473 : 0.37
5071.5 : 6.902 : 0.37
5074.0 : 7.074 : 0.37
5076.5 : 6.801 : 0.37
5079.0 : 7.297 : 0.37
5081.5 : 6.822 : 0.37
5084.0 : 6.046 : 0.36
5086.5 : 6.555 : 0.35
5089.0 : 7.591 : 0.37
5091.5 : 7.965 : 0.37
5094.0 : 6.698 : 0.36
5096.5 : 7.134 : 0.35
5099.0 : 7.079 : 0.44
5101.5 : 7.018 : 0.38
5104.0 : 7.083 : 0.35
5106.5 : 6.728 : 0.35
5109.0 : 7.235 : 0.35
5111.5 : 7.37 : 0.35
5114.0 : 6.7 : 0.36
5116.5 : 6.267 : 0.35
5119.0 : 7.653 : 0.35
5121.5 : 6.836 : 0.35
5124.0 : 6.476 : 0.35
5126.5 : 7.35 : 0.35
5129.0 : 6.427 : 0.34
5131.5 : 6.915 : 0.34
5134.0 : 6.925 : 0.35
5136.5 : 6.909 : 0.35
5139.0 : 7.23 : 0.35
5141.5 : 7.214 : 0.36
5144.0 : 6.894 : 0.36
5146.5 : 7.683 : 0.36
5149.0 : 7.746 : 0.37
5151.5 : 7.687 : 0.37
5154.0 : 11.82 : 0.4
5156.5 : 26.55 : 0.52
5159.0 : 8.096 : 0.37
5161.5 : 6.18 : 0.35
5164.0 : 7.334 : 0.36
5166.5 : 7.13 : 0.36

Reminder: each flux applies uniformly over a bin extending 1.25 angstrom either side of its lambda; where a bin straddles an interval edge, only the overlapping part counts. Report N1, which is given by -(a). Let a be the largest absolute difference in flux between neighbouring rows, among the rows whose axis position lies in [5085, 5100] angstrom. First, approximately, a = 1.3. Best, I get -1.3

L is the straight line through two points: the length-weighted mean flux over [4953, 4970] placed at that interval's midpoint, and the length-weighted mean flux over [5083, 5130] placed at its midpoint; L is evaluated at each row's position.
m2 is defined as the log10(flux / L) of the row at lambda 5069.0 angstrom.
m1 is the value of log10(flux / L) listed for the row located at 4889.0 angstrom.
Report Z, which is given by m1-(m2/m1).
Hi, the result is 1.6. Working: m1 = 0.022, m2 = -0.04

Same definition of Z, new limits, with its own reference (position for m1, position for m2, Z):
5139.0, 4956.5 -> -0.2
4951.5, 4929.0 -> 1.8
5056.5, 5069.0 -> 0.5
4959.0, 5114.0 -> -4.1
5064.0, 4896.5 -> 0.6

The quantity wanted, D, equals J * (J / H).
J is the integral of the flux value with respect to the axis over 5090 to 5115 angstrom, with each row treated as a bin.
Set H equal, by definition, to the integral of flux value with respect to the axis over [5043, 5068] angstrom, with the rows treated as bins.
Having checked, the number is 118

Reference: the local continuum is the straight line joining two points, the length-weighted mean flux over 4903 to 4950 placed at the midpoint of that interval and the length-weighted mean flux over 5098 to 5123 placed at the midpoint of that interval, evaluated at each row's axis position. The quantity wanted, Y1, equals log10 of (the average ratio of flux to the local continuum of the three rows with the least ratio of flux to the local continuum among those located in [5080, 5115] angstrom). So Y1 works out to -0.039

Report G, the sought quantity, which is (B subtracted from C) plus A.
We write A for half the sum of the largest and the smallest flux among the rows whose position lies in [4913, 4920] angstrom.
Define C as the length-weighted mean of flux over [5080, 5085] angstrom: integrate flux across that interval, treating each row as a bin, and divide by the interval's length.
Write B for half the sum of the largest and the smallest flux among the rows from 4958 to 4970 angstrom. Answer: 6.99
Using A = 7.58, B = 7.09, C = 6.50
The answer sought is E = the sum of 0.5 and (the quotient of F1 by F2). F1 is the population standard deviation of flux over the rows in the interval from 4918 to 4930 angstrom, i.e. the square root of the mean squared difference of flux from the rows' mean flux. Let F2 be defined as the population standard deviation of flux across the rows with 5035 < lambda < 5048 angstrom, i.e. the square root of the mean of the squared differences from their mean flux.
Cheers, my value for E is 1.1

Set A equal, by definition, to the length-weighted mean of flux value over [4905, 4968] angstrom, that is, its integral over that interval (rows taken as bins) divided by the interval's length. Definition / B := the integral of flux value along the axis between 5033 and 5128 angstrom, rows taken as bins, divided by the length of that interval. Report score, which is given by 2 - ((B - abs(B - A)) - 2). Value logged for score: -3.33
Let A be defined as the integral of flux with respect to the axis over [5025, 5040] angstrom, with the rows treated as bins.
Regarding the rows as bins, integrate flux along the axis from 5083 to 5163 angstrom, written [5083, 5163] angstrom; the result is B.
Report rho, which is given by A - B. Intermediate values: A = 104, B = 625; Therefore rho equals -521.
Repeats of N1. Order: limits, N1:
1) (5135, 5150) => -0.8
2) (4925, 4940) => -0.8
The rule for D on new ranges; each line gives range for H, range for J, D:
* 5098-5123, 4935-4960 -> 198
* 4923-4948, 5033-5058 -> 405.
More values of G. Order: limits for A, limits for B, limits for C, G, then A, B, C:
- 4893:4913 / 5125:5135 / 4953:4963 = 7.40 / 7.26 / 6.89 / 7.02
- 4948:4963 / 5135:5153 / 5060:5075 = 6.08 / 6.87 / 7.32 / 6.53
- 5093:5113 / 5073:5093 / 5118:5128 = 7.08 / 7.03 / 7.01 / 7.05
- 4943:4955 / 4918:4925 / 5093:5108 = 7.03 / 7.45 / 7.39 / 6.97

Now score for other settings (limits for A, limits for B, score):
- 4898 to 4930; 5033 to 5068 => -3.30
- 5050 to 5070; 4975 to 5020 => 1.39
